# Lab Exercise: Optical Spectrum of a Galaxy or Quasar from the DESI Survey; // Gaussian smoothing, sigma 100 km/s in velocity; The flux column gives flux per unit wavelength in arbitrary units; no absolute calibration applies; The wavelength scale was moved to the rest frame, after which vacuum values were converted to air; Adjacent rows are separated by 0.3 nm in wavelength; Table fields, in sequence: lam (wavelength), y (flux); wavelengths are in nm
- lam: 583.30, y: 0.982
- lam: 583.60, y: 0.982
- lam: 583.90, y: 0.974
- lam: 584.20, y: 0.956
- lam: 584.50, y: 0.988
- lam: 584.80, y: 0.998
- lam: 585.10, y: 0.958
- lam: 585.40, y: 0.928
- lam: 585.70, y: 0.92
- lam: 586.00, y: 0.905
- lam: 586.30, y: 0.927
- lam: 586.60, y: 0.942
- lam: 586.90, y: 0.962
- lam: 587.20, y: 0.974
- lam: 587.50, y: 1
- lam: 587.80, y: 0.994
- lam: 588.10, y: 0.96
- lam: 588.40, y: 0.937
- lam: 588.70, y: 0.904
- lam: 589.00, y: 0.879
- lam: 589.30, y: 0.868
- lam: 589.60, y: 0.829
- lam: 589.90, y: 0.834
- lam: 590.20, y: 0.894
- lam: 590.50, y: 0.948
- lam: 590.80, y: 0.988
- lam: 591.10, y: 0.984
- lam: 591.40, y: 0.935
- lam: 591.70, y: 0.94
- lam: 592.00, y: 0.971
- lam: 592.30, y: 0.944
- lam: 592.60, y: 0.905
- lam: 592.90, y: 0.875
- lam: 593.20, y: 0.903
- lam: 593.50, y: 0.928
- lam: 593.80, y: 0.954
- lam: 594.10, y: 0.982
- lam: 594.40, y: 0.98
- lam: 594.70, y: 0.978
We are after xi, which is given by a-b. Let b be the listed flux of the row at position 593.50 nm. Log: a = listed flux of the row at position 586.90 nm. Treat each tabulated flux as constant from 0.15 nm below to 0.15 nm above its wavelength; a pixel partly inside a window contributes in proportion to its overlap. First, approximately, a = 0.962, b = 0.928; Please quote 0.034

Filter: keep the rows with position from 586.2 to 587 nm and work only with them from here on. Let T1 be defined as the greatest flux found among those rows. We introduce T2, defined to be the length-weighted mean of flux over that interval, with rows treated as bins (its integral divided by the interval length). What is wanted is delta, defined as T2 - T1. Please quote -0.0184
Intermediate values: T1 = 0.962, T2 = 0.94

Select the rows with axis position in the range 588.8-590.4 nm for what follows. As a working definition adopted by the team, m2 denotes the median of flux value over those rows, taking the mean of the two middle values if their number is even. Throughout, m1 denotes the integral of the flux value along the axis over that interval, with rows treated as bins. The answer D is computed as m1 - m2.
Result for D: 0.52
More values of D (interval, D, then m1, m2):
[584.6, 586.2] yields 0.58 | 1.51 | 0.928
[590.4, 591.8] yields 0.40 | 1.34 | 0.948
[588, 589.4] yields 0.37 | 1.27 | 0.904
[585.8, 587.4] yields 0.57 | 1.51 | 0.942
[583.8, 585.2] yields 0.39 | 1.37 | 0.974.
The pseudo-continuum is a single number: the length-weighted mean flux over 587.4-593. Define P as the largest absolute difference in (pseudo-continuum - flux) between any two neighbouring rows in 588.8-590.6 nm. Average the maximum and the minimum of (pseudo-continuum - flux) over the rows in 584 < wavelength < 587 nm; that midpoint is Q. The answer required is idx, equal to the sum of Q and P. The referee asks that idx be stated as 0.034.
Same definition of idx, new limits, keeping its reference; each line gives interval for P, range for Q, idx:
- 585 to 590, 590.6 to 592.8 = 0.018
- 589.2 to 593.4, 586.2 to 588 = 0.022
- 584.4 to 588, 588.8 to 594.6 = 0.057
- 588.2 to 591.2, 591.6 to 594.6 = 0.057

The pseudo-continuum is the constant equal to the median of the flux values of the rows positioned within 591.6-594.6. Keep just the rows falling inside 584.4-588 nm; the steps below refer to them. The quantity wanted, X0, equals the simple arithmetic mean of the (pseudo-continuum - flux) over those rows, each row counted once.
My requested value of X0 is -0.016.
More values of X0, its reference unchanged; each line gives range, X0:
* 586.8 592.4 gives 0.008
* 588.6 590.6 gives 0.063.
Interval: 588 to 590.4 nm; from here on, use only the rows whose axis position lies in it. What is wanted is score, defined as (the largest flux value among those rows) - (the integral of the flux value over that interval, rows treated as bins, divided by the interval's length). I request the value 0.072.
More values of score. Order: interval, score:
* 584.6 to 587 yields 0.055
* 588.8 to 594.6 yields 0.064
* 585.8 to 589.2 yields 0.057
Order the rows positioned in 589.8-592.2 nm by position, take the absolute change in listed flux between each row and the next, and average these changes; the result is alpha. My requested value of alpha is 0.035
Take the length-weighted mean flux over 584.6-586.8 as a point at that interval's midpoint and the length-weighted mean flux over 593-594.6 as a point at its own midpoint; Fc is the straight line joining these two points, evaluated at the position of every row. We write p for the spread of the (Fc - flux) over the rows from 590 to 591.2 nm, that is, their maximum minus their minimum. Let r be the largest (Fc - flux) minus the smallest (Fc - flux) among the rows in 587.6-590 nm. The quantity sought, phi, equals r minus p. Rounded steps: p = 0.094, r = 0.166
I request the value 0.07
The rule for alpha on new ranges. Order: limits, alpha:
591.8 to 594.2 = 0.029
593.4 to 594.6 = 0.019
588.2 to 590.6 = 0.032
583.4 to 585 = 0.017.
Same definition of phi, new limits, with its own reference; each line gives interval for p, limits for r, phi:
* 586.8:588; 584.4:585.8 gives 0.04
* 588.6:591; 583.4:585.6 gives -0.09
